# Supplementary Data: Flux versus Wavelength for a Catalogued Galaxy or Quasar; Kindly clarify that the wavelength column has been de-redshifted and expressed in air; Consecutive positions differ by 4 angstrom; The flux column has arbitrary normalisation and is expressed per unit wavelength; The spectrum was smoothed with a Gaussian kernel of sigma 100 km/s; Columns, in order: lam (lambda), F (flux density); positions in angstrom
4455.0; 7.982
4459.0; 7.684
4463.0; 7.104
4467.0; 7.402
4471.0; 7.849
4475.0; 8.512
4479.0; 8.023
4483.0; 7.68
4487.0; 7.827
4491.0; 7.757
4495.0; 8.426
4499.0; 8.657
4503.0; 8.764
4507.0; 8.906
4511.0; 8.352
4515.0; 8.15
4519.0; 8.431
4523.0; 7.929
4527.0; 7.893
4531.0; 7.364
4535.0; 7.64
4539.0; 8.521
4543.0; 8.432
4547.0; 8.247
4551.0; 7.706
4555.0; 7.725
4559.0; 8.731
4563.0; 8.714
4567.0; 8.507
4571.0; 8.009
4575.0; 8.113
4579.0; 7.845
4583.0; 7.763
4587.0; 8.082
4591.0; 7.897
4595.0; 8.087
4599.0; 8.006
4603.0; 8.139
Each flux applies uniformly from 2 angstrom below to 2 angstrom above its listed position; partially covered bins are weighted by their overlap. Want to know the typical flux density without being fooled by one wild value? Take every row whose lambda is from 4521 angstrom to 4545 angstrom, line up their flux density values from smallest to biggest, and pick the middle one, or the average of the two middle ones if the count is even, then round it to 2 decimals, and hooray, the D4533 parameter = 7.91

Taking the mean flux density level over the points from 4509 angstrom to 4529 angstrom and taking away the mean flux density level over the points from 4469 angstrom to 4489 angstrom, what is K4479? 0.17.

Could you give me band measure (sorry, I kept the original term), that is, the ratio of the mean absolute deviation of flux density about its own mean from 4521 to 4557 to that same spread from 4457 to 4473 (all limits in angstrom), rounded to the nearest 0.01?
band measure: 1.20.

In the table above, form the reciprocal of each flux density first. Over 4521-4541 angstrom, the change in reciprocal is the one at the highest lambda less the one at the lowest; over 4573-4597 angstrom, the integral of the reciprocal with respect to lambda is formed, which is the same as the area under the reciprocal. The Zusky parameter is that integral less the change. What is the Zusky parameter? 3.0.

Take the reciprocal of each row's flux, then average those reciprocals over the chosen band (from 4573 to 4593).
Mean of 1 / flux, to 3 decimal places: 0.126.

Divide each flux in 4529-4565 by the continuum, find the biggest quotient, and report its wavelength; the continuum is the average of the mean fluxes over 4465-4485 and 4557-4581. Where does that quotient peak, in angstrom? 4559.0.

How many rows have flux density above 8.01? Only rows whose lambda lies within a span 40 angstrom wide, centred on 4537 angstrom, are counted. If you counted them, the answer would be 4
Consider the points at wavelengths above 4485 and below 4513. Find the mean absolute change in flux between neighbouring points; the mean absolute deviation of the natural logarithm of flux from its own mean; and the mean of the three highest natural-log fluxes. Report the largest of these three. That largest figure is 2.17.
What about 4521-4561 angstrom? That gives 2.15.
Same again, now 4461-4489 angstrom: 2.09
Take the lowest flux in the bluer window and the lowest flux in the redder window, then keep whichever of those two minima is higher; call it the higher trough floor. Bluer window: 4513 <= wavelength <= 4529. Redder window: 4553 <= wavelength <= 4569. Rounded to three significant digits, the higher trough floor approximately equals 7.89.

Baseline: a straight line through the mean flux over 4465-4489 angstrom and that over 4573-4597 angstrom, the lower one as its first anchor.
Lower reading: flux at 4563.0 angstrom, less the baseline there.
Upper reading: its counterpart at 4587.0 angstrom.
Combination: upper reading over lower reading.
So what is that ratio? 0.2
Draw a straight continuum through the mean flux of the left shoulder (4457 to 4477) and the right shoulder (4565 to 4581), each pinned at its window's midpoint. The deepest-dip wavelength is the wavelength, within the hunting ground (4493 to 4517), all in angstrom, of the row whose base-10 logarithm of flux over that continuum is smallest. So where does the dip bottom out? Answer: 4515.0 angstrom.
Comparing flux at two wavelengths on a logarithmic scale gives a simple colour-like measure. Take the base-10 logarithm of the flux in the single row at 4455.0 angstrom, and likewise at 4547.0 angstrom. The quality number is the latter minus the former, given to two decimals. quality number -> 0.01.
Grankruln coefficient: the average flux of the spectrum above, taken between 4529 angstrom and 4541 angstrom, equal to 7.8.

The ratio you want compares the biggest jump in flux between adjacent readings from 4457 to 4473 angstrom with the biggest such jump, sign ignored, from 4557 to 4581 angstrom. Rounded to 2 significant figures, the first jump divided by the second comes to 1.2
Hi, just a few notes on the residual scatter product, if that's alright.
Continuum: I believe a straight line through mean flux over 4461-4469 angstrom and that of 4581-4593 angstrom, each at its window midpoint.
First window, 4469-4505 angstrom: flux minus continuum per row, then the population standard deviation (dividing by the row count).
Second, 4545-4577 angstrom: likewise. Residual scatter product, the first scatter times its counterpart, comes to 0.14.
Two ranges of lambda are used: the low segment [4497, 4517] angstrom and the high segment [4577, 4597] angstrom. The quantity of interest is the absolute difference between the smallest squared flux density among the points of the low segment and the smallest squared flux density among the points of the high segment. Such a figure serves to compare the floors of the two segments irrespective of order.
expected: 6.2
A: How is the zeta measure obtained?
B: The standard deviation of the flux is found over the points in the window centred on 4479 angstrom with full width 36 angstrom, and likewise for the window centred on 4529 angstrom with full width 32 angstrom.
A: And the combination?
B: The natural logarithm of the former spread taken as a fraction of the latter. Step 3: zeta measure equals 0.1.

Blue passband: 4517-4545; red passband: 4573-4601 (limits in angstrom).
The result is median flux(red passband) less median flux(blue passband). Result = 0.08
